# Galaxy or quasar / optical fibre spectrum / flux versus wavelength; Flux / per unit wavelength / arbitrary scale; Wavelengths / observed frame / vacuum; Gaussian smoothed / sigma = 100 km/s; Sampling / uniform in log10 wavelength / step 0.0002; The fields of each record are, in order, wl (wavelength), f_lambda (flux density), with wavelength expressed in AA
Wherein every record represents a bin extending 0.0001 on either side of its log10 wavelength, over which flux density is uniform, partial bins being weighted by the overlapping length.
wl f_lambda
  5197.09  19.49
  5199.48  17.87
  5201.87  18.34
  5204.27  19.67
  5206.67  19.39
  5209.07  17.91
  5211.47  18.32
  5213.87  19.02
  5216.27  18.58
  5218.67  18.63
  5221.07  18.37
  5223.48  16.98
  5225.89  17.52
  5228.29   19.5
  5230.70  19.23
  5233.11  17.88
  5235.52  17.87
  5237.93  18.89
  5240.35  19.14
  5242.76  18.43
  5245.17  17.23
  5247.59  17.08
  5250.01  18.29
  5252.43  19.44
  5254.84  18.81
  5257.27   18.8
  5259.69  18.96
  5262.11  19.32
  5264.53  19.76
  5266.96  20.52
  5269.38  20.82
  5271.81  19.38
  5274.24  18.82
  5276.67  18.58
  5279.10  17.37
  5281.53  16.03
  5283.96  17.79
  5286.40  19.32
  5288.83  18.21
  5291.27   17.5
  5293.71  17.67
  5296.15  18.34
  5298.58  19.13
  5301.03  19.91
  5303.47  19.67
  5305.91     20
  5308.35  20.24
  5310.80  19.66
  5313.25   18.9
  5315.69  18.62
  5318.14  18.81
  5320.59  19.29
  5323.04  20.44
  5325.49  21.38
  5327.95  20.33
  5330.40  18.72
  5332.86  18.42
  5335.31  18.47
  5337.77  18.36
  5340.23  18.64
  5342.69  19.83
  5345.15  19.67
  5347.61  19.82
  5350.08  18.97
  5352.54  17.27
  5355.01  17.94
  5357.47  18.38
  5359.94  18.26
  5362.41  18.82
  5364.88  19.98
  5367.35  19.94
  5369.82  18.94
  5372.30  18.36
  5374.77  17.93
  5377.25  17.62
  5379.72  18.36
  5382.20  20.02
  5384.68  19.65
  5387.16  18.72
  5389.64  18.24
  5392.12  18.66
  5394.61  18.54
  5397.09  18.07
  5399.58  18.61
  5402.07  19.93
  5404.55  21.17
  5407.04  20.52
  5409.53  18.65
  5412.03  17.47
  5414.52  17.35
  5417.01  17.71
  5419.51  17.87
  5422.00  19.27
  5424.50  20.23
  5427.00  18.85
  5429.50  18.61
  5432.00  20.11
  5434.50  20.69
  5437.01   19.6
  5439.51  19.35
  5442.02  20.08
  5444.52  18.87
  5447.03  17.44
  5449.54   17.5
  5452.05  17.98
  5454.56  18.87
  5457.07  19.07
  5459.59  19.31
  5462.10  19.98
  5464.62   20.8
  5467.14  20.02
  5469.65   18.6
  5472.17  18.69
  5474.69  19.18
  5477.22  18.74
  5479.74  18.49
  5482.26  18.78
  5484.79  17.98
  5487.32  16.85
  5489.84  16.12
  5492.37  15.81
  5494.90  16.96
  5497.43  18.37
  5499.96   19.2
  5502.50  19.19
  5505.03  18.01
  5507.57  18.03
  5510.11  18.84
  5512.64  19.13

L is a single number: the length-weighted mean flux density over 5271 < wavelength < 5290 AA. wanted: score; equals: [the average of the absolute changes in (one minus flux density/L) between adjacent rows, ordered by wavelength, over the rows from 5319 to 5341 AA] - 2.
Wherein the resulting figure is -1.962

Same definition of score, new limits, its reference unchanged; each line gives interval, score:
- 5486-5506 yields -1.956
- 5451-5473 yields -1.965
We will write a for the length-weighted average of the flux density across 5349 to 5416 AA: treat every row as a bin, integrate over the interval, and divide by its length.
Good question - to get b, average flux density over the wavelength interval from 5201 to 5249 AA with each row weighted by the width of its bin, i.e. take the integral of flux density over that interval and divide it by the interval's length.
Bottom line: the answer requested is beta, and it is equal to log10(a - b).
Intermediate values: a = 18.8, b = 18.40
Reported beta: -0.45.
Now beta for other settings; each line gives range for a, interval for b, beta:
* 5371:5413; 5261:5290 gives -1.47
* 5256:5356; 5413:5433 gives -0.53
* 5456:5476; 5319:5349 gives -1.76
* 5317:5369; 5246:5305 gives -0.39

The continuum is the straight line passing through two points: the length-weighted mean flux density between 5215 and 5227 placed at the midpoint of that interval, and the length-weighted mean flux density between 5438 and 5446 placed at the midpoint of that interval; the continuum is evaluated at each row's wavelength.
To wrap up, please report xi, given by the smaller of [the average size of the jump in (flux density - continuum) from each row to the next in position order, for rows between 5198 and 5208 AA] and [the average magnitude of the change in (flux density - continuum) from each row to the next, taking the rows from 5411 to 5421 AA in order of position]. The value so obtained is 0.21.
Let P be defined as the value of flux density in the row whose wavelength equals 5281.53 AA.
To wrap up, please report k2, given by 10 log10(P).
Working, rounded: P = 16.03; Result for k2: 12.05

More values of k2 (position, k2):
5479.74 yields 12.67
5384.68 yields 12.93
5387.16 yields 12.72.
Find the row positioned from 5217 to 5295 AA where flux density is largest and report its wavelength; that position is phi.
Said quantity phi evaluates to 5269.38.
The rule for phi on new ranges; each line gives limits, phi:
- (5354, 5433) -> 5404.55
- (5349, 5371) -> 5364.88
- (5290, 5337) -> 5325.49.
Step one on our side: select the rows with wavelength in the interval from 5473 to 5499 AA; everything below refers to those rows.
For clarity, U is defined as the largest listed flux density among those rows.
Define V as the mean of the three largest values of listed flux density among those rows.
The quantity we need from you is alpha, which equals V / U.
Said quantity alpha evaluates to 0.9854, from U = 19.18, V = 18.9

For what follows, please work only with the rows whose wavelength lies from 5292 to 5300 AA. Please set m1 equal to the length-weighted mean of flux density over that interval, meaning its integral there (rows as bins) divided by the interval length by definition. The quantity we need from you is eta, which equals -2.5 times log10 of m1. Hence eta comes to -3.16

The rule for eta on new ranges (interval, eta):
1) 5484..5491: -3.07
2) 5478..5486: -3.16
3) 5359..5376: -3.19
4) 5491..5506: -3.13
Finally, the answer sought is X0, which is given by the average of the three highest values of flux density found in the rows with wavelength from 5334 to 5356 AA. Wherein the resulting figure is 19.8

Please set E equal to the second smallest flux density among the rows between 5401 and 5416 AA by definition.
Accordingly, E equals 17.47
